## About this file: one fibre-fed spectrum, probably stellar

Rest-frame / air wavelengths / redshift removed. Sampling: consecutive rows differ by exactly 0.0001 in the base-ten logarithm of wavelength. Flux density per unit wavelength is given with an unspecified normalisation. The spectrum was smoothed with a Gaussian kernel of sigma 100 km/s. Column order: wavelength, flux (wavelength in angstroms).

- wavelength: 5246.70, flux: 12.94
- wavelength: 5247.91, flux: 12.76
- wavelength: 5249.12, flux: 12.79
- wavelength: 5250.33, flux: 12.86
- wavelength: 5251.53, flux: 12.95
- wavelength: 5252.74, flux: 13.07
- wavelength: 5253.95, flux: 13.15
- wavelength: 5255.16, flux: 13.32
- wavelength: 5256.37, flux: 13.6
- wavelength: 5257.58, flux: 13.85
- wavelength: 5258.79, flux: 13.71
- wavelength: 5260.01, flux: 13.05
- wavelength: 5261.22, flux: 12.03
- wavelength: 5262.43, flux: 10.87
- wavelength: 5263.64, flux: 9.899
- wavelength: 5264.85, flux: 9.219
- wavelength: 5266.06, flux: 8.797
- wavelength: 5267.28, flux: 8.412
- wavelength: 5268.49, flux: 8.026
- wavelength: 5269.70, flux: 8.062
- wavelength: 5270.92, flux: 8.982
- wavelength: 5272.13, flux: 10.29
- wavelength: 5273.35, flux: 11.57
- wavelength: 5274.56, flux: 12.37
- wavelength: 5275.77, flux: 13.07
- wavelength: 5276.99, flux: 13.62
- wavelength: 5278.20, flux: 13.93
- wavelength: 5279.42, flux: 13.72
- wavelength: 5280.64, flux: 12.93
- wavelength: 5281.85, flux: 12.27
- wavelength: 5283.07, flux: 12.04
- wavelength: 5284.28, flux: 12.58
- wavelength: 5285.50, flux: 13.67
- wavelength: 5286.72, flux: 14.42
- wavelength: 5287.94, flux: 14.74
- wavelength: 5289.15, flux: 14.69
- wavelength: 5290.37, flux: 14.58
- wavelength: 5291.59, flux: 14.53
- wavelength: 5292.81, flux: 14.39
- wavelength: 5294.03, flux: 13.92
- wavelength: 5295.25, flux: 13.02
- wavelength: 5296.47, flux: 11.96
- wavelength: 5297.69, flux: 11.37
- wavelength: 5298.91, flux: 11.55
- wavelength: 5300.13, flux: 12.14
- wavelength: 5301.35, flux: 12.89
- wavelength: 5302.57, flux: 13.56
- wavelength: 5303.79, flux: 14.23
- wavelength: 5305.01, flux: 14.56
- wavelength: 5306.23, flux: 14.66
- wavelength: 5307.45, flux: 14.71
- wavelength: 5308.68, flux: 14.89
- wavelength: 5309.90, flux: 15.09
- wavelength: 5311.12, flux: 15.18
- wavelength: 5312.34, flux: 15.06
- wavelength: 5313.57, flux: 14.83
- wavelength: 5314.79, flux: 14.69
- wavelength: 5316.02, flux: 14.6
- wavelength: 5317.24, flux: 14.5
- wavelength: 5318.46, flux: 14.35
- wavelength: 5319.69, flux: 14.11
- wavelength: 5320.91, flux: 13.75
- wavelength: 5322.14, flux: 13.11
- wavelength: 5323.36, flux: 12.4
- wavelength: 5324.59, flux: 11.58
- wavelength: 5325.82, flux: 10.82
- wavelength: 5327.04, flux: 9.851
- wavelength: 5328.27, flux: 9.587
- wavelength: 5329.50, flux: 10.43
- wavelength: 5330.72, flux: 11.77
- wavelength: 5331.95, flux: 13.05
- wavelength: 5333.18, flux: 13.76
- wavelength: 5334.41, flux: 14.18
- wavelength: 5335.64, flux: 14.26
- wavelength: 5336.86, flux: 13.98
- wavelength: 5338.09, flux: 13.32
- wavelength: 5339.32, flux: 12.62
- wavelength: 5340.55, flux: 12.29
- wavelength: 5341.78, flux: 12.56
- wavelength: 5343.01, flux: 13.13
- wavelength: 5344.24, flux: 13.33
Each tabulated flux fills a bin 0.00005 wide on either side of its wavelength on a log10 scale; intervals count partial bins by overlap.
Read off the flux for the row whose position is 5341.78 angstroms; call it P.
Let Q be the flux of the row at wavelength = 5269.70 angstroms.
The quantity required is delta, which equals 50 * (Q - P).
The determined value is -225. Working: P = 12.56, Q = 8.062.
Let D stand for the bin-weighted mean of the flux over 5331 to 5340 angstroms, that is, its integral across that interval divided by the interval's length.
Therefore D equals 13.5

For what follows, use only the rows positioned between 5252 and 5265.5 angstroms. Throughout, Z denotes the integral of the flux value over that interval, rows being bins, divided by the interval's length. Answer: 12.3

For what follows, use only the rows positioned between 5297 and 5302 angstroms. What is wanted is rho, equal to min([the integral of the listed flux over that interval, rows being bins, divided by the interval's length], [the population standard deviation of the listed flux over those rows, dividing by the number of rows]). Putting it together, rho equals 0.59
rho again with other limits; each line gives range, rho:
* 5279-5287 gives 0.81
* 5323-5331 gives 0.96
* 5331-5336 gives 0.48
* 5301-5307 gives 0.67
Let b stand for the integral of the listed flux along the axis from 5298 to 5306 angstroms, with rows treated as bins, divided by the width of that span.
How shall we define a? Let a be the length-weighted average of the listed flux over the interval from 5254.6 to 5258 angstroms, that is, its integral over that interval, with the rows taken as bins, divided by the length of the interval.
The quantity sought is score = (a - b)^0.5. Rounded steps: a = 13.6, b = 13.2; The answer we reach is 0.64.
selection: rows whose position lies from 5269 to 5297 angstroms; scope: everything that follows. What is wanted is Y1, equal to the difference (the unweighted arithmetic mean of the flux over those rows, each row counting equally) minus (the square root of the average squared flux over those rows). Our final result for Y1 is -0.12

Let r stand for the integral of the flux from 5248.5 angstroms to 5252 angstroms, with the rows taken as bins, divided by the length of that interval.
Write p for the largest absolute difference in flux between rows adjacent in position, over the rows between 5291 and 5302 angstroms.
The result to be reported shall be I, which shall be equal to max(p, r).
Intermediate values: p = 1.06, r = 12.9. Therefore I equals 12.9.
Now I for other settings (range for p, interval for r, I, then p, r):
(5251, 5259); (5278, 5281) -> 13.5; 0.28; 13.5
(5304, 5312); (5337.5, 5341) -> 12.8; 0.20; 12.8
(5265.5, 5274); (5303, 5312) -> 14.8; 1.31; 14.8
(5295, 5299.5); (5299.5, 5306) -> 13.6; 1.06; 13.6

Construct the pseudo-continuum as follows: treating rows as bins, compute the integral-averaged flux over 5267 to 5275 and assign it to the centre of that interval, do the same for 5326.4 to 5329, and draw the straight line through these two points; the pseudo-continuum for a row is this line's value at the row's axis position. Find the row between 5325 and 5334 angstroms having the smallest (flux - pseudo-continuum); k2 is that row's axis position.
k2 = 5328.27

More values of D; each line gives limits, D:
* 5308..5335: 13.3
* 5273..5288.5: 13.2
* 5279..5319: 13.8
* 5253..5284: 11.7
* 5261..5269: 9.5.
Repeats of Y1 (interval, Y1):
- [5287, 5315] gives -0.05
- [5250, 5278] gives -0.18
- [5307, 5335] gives -0.12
